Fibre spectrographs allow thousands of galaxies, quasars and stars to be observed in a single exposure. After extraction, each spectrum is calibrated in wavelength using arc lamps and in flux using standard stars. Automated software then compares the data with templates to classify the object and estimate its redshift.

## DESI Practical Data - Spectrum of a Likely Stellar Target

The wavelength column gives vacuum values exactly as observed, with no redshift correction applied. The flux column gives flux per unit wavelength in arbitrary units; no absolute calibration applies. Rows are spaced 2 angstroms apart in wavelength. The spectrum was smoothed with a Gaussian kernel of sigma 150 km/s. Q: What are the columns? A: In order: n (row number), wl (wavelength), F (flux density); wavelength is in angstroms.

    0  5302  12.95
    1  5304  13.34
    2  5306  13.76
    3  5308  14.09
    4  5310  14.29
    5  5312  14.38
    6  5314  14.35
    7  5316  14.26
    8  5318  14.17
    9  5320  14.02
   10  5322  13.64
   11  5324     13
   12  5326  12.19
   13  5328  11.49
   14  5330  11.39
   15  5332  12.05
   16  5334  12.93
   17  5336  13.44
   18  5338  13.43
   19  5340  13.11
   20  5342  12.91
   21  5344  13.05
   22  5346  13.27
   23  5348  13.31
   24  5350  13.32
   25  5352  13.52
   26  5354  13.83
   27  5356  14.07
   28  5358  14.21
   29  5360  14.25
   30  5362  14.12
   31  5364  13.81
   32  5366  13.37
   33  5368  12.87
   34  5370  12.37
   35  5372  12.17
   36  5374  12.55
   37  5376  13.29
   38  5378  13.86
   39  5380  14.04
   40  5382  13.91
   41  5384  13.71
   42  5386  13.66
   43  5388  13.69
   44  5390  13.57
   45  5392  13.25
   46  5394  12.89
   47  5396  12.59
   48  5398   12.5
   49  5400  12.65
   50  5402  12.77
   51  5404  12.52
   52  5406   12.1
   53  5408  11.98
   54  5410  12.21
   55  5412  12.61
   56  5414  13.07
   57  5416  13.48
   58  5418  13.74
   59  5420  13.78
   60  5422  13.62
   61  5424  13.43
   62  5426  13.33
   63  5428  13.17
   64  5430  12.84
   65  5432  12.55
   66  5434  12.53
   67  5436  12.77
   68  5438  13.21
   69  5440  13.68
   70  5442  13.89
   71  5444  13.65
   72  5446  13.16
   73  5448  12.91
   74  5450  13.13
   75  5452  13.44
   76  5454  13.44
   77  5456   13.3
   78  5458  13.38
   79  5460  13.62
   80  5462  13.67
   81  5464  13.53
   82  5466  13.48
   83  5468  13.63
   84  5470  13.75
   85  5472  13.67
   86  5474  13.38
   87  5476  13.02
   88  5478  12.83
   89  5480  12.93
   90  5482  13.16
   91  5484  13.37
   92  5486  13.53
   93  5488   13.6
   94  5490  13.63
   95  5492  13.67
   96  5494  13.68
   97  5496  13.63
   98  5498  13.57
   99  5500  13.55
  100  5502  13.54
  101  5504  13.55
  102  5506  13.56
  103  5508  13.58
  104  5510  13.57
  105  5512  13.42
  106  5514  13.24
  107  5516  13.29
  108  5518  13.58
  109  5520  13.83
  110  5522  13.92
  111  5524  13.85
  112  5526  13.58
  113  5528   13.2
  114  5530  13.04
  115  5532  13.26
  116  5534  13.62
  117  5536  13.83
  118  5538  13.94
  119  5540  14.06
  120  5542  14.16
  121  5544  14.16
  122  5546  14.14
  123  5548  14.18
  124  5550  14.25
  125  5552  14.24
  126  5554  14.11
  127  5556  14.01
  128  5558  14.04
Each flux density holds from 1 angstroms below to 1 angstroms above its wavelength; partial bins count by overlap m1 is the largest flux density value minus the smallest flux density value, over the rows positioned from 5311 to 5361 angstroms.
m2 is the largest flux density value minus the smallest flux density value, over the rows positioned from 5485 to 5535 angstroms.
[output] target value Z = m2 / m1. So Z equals 0.3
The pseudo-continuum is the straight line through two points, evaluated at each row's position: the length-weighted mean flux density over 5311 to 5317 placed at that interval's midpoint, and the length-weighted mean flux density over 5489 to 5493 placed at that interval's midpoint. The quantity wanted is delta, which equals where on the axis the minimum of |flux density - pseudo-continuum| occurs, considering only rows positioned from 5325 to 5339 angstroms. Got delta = 5336 angstroms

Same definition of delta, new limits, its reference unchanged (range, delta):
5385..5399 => 5388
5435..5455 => 5442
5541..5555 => 5546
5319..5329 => 5320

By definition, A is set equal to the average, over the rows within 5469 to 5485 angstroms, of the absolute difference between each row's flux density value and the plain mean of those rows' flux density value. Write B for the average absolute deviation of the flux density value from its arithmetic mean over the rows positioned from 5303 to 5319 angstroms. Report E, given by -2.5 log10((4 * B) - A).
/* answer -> 0.3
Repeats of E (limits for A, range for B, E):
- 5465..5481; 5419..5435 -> -0.2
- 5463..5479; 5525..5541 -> 0.1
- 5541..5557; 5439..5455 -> 0.0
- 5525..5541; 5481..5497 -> 1.5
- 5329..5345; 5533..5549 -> 2.4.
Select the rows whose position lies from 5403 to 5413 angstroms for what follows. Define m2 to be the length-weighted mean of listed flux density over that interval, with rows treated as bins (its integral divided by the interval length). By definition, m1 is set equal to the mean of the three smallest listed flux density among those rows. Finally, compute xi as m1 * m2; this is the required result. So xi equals 149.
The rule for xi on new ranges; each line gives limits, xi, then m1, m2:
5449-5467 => 178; 13.3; 13.4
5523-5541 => 179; 13.2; 13.6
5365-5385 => 163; 12.4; 13.2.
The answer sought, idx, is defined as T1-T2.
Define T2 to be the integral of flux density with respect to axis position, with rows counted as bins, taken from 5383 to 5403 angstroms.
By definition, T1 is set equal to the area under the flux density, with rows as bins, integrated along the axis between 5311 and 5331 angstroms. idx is 3.2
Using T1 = 266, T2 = 263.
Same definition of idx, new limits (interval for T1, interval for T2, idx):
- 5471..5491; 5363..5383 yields 1.8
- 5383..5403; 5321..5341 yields 9.2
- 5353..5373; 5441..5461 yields 2.3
